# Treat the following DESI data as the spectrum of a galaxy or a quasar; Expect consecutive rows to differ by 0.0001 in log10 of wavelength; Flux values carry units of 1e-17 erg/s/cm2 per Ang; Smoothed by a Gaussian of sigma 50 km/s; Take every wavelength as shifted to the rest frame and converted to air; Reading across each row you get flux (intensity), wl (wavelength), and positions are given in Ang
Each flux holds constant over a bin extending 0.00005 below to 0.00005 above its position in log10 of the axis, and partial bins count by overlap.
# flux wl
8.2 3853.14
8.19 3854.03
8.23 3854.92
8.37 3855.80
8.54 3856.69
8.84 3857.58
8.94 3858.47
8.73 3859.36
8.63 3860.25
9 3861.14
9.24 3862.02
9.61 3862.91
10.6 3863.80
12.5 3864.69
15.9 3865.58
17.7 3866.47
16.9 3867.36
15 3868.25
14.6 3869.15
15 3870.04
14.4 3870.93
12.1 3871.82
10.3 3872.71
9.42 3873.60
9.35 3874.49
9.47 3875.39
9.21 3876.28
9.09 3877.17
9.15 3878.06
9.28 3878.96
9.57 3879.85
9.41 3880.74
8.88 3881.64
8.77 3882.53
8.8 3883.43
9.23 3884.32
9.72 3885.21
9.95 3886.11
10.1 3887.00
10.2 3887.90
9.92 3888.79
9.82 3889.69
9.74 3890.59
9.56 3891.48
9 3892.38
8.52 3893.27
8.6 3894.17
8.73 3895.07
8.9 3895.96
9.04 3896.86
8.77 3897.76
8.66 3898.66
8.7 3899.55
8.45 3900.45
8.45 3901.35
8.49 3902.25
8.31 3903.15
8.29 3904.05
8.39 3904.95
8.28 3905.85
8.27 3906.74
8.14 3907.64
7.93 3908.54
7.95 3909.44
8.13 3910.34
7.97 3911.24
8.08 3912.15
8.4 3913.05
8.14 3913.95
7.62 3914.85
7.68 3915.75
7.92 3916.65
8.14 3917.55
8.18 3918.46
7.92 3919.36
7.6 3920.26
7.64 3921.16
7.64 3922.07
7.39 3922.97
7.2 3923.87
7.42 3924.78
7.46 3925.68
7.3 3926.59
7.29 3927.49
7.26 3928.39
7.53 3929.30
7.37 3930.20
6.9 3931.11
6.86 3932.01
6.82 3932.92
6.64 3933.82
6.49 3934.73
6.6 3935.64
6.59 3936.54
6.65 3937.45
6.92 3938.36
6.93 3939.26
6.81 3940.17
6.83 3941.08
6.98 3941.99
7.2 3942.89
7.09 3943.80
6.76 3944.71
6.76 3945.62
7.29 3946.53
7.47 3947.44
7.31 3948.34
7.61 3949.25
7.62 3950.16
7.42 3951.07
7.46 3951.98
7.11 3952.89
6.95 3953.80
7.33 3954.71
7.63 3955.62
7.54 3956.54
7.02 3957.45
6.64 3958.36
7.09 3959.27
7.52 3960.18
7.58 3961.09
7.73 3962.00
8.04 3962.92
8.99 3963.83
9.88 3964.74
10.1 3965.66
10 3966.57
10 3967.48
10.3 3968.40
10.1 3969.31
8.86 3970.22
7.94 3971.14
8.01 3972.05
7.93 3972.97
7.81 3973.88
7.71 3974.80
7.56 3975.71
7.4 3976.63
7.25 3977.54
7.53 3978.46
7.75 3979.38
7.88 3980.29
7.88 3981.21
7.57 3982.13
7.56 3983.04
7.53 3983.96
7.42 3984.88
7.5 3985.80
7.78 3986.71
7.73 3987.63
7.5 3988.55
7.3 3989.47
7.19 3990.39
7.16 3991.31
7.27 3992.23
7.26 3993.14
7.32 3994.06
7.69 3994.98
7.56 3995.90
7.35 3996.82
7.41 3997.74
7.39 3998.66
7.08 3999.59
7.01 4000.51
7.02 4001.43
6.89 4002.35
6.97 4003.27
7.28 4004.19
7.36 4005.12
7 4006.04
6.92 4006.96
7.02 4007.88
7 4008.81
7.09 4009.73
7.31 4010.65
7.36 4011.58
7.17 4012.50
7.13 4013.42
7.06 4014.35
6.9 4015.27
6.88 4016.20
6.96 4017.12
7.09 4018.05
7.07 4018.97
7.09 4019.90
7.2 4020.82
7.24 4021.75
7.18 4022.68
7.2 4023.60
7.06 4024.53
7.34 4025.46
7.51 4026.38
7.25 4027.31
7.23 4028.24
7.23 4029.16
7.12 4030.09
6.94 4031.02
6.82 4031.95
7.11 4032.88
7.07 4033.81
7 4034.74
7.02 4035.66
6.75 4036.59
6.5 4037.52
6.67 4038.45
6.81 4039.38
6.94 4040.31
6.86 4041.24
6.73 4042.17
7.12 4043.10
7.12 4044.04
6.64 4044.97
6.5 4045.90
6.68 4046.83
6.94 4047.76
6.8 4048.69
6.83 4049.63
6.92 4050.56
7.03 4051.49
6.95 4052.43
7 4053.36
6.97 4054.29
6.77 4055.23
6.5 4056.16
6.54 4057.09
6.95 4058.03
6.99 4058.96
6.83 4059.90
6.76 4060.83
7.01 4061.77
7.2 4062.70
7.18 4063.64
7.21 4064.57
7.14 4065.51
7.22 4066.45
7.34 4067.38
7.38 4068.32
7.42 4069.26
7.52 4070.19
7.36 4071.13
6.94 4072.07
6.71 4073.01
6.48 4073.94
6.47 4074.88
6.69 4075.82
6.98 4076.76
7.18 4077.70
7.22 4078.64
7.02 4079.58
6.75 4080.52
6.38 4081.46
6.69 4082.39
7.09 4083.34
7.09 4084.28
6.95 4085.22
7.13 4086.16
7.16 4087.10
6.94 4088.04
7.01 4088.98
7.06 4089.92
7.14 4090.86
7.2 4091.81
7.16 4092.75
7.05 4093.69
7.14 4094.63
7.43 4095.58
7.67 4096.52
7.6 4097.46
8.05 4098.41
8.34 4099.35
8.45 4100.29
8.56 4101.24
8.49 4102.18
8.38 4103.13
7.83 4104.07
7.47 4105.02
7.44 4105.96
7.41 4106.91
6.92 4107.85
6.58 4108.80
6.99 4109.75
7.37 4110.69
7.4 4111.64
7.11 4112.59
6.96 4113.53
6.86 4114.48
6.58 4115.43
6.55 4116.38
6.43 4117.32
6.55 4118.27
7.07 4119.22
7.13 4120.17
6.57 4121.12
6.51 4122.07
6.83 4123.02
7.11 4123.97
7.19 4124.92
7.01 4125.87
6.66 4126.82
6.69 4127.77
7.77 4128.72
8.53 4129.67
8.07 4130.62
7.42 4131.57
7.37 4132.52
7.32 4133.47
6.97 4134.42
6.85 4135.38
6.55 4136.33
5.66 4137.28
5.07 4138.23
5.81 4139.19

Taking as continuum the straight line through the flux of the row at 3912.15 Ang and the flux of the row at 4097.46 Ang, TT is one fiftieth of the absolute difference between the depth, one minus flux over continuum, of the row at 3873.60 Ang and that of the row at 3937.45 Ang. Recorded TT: 0.0064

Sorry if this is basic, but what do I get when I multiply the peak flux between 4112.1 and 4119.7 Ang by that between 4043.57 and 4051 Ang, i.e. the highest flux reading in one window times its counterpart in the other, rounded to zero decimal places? 51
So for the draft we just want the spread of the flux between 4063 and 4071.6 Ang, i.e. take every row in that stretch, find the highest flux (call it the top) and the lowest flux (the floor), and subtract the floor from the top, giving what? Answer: 0.38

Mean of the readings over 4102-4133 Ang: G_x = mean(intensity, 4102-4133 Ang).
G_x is 7.2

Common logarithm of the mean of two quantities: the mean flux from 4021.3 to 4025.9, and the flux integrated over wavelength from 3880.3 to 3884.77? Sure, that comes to 1.376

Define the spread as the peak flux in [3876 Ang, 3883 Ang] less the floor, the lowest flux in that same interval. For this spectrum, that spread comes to 0.8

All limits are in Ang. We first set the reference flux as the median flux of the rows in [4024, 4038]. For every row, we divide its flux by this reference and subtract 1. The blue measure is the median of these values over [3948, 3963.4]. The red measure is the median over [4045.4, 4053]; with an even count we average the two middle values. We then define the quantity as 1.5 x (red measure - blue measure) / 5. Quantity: -0.025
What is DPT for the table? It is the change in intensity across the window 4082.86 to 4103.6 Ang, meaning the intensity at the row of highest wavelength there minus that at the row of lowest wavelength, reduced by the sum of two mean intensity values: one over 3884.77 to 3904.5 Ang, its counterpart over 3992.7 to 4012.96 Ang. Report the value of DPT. -15.0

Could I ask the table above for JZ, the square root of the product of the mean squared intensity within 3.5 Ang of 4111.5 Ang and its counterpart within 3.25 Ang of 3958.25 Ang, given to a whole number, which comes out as 51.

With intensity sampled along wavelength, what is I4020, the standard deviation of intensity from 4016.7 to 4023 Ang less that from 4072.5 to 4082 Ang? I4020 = -0.20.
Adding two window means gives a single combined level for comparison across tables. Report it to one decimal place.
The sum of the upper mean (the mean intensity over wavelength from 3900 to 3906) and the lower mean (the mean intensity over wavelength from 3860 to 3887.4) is 19.4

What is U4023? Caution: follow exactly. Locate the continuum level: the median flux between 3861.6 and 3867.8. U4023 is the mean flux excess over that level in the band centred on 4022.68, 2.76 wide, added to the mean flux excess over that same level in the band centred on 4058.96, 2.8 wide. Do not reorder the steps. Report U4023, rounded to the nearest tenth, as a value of -10.9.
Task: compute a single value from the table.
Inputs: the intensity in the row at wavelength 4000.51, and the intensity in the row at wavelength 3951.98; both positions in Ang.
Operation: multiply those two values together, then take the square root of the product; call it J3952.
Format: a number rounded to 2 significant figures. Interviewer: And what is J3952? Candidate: 7.2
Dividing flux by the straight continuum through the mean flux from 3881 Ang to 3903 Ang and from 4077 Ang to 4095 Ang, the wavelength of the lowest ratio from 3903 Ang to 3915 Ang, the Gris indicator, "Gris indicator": 3914.85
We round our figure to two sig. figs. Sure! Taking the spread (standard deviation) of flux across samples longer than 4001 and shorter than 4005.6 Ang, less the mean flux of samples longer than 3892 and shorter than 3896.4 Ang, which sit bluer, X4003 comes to -8.6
